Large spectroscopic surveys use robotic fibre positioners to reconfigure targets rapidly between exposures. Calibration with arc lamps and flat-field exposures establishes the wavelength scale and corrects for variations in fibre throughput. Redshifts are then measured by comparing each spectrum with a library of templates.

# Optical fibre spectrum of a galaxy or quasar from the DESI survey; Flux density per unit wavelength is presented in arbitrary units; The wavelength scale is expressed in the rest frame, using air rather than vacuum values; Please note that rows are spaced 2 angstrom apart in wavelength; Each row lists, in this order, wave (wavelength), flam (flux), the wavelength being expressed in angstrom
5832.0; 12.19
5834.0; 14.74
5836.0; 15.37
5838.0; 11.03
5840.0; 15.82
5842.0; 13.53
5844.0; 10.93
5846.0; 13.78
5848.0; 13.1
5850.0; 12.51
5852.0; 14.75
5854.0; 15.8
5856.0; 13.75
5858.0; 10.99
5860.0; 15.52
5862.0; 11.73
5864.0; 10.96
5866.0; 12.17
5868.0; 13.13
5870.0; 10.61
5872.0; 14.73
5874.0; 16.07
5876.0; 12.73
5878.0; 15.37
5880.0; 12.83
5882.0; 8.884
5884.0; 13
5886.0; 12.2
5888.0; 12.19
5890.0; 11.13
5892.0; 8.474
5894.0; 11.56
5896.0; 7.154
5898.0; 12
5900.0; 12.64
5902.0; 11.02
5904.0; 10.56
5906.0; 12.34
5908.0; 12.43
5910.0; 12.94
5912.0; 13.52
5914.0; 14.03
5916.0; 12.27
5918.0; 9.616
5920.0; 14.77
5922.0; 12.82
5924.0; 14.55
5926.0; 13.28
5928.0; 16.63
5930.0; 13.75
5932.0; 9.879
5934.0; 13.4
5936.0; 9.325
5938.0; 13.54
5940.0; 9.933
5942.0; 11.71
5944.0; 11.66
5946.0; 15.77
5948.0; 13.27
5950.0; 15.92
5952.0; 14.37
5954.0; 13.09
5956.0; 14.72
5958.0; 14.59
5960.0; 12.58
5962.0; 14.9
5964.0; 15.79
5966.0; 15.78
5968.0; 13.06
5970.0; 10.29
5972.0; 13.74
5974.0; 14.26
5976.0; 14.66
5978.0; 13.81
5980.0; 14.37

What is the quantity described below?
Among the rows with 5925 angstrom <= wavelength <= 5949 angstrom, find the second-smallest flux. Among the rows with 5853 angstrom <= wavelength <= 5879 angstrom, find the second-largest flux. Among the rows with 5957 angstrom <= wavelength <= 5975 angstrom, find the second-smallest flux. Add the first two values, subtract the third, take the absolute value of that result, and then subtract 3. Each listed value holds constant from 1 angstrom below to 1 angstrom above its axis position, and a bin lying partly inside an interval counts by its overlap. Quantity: 10.1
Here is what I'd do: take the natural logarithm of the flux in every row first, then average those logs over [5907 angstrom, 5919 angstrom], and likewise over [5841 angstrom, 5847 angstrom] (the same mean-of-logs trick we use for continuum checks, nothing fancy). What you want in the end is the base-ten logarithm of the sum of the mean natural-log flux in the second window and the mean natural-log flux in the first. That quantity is 0.704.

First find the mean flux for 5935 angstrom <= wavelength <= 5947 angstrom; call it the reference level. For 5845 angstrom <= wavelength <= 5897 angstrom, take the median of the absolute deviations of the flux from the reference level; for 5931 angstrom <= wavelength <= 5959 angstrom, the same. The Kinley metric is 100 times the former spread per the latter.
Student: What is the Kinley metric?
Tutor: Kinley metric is 54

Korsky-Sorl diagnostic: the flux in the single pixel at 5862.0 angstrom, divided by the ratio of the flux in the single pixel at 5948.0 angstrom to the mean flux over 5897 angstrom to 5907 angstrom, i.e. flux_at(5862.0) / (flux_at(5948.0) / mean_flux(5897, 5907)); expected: 10.4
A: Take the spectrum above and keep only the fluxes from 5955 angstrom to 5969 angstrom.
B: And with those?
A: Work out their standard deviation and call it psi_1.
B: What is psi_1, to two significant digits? 1.2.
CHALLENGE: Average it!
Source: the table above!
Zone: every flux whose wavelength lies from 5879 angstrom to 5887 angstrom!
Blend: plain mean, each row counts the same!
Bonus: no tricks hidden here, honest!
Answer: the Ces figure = 11.7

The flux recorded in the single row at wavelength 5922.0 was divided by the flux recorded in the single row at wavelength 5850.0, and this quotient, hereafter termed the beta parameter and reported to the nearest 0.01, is 1.02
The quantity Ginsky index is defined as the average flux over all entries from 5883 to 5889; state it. 12.5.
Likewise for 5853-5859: 13.5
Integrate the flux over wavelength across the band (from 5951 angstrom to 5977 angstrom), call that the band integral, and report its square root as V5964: 19.07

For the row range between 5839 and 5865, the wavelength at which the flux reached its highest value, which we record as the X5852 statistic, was 5840.0 angstrom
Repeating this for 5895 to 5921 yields 5920.0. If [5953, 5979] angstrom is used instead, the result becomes 5964.0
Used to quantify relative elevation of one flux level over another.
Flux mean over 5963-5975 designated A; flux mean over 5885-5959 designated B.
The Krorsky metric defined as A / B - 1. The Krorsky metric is 0.10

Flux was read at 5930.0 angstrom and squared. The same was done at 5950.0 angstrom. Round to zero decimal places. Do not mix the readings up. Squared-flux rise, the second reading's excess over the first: 64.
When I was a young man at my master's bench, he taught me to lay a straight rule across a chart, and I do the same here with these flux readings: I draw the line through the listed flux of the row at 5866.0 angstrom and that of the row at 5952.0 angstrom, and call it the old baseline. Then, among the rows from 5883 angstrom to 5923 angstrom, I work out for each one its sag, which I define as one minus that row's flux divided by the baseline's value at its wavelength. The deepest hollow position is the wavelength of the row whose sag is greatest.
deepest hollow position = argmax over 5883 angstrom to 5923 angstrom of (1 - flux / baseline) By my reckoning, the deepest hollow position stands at 5896.0 angstrom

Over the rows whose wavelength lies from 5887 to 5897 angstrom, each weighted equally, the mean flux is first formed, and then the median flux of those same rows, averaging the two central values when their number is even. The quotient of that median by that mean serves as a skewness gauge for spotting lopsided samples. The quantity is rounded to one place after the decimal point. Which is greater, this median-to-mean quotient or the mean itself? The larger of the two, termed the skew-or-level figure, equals 10.1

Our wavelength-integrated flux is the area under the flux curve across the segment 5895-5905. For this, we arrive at 107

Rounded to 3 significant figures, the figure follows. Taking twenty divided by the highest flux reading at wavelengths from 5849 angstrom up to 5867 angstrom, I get 1.27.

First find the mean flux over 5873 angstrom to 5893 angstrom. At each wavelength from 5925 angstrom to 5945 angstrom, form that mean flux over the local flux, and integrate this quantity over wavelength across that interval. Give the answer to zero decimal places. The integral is 21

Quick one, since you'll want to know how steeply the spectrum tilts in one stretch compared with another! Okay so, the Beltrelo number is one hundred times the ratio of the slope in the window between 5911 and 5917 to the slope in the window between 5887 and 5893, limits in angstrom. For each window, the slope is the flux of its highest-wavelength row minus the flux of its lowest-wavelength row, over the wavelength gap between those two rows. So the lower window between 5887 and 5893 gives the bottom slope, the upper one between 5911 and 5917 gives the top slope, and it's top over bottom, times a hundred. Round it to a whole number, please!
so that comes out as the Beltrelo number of 34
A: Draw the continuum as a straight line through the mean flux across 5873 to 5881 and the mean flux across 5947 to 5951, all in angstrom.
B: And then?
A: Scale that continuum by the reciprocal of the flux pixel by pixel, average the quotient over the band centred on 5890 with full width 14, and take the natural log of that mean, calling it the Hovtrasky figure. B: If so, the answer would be 0.32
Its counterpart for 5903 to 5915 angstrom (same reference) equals 0.14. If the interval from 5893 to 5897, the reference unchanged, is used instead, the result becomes 0.48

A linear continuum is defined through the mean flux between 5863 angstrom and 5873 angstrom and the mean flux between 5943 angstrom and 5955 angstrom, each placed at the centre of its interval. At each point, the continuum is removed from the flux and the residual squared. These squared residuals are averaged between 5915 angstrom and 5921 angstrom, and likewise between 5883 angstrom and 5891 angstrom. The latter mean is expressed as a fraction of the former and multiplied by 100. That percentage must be 15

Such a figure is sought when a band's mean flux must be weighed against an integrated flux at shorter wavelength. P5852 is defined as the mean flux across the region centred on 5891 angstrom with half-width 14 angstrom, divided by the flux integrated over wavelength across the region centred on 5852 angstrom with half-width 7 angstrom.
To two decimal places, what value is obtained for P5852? 0.06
